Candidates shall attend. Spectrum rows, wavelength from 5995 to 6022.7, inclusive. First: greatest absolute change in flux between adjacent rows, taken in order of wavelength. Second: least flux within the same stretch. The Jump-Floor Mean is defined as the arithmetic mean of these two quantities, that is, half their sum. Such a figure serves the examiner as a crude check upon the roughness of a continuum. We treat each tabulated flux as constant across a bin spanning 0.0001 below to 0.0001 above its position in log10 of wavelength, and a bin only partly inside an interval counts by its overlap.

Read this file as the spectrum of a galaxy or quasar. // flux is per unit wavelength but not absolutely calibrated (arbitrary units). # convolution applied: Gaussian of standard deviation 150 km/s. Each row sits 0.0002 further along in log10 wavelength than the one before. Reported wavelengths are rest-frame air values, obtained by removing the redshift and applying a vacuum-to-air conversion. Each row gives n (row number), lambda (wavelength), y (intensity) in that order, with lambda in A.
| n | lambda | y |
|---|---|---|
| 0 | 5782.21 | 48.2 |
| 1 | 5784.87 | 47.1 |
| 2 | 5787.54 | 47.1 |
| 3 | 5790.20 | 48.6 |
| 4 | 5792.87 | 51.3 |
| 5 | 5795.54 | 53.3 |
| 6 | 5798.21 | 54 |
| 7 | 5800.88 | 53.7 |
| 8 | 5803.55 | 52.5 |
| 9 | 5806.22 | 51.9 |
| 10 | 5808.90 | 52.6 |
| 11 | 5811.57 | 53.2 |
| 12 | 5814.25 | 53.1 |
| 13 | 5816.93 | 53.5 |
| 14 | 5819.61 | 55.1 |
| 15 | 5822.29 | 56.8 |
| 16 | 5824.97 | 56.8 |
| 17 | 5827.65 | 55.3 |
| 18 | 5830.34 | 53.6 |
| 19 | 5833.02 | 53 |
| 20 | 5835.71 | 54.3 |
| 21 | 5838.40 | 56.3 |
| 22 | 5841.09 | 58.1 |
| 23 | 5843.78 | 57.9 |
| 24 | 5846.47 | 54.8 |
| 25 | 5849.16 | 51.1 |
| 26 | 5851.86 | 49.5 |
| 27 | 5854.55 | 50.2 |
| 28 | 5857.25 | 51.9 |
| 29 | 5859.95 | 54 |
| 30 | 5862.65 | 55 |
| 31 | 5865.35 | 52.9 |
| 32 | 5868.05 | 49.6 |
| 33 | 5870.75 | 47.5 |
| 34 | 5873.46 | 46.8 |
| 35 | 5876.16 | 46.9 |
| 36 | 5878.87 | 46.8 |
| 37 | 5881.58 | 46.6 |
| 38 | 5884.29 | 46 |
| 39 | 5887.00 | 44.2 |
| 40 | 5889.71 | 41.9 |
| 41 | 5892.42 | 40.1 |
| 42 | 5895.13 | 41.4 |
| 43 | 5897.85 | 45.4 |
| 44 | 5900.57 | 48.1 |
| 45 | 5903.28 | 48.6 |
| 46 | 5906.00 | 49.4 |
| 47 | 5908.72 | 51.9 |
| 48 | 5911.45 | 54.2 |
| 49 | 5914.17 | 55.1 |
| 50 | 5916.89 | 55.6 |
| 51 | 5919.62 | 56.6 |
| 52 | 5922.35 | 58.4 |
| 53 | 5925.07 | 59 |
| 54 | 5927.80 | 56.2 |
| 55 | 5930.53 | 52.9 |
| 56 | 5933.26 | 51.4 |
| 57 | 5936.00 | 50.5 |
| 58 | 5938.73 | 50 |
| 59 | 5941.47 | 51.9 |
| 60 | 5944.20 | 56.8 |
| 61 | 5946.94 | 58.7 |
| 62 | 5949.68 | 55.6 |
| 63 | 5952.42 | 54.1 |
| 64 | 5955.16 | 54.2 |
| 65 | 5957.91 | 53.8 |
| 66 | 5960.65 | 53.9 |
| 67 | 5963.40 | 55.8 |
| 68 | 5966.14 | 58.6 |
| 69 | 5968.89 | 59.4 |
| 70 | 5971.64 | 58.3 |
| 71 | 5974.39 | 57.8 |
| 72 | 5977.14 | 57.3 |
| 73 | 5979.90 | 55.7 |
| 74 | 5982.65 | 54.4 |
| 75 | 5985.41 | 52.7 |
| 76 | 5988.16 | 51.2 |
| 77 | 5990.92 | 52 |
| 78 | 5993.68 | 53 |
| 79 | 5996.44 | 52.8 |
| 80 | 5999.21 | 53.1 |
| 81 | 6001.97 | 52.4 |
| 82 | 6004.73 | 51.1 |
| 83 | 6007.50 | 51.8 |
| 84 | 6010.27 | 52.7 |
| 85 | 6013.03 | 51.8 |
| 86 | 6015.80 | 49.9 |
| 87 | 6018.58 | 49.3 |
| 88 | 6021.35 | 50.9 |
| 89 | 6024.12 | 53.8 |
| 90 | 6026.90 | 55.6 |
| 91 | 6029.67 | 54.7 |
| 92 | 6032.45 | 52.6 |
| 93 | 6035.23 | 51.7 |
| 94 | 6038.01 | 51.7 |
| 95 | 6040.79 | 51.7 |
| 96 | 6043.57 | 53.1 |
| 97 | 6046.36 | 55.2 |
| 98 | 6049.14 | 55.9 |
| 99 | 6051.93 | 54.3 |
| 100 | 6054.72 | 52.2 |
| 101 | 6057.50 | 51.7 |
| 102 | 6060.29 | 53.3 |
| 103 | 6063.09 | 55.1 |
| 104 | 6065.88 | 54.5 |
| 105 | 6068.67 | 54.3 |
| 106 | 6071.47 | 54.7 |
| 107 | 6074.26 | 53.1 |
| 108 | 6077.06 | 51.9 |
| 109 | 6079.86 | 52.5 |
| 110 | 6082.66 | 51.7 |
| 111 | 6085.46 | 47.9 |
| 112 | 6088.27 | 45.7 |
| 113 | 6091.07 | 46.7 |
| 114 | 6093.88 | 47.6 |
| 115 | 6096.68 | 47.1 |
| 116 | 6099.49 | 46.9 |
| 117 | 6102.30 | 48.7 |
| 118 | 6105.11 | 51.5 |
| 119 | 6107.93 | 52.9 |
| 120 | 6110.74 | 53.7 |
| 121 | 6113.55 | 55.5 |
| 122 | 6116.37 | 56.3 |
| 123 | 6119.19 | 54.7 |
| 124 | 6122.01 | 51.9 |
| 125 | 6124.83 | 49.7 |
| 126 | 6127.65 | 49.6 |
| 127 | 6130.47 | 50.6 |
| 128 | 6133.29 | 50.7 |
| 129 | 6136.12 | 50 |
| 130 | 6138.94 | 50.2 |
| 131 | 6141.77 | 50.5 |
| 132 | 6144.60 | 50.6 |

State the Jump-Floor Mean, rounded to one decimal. 25.6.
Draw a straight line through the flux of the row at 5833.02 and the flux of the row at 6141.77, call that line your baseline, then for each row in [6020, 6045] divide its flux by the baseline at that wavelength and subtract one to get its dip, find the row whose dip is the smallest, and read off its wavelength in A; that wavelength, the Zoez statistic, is 6021.35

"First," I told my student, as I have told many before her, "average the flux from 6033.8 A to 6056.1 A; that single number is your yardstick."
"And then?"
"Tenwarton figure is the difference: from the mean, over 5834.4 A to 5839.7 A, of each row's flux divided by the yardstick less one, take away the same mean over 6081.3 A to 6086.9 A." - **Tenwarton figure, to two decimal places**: 0.10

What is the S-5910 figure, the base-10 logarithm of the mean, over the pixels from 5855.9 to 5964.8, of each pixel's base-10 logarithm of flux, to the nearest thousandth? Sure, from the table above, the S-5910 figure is 0.232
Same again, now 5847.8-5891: 0.227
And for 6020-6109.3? 0.234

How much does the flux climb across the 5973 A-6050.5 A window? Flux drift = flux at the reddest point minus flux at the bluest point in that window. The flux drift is -2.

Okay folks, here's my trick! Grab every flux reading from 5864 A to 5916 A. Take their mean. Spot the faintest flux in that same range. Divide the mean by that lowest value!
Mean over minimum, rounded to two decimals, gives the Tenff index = 1.19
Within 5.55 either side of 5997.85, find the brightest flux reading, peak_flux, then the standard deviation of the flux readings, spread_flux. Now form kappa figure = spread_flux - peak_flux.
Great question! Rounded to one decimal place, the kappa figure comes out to -52.8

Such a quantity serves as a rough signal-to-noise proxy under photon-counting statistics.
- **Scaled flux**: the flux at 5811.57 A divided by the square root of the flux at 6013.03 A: 7.39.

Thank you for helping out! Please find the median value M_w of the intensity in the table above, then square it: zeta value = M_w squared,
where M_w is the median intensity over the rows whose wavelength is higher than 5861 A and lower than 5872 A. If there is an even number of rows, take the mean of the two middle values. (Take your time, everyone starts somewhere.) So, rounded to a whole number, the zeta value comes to 2627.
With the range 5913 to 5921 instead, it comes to 3091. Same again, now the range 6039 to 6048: 2820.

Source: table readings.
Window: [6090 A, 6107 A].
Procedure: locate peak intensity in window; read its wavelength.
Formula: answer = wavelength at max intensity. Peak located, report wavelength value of 6105.11 A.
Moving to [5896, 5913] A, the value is 5911.45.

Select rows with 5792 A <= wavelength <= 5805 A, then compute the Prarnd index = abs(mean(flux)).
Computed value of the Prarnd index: 53.0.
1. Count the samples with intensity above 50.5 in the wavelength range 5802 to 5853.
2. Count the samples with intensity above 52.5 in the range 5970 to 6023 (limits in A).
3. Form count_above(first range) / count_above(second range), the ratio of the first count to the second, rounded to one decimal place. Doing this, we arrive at 1.8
